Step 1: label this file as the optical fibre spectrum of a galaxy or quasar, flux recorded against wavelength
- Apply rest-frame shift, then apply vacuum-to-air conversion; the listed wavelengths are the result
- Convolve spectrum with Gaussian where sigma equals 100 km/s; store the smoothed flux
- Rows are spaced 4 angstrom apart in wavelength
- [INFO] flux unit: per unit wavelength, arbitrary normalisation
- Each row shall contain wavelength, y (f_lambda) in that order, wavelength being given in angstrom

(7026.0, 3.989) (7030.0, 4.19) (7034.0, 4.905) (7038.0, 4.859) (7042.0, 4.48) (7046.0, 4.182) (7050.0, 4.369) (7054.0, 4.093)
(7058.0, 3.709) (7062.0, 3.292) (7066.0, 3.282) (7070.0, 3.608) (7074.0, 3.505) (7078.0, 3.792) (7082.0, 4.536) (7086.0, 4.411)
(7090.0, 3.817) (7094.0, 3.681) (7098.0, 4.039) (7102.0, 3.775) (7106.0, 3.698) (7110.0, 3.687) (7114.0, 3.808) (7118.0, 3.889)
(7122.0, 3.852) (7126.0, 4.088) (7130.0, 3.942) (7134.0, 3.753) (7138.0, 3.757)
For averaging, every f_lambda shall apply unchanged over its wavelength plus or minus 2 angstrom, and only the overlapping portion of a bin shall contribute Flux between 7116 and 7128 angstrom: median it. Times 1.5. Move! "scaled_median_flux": 5.8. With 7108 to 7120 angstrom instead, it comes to 5.7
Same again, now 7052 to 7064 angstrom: 5.6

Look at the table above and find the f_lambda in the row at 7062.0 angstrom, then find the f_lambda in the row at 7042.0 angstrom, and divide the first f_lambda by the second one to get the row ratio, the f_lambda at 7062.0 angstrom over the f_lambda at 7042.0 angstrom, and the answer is 0.73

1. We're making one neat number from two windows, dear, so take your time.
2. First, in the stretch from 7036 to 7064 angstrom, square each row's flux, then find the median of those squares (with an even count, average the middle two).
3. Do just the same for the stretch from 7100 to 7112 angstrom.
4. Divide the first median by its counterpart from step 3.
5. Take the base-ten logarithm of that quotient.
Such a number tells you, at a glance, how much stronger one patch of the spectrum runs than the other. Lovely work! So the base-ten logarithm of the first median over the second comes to 0.11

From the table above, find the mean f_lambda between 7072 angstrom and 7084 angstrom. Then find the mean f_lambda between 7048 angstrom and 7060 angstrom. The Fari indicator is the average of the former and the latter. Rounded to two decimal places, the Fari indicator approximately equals 4.00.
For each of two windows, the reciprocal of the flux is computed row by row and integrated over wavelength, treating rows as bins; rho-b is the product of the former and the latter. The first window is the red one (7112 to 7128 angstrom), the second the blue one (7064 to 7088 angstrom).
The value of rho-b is 26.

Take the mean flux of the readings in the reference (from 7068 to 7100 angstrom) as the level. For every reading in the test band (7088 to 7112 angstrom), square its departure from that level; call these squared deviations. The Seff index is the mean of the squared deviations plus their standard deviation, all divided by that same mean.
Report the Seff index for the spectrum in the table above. 1.6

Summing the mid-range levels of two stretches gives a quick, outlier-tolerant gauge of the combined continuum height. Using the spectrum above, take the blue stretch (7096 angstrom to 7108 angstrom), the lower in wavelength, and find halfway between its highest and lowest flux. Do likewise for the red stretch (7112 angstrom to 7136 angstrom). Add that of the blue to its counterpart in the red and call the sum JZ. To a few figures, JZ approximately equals 7.79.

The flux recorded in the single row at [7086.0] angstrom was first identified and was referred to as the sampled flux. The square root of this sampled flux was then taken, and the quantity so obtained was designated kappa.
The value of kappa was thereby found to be 2.10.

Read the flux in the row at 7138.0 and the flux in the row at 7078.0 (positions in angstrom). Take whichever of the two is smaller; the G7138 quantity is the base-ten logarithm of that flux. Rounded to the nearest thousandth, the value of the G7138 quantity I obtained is 0.575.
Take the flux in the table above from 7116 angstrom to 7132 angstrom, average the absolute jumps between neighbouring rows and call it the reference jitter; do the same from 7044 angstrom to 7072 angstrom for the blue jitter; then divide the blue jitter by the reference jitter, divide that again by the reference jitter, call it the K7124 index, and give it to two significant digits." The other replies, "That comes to 14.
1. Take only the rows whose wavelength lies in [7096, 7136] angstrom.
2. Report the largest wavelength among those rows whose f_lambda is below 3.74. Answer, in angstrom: 7110.0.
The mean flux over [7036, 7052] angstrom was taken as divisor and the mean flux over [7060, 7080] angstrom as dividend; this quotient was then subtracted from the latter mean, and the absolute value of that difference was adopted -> 2.71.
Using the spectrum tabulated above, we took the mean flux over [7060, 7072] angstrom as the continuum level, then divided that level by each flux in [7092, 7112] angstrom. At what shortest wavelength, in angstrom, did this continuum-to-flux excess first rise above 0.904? 7094.0 angstrom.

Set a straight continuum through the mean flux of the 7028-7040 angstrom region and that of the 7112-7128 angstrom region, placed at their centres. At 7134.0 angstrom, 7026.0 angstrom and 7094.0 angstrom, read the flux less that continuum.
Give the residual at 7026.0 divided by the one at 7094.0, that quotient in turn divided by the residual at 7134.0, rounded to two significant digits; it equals -46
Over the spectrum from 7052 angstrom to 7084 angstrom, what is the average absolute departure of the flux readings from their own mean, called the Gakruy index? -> 0.31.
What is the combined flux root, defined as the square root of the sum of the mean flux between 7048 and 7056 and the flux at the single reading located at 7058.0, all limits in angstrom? 2.82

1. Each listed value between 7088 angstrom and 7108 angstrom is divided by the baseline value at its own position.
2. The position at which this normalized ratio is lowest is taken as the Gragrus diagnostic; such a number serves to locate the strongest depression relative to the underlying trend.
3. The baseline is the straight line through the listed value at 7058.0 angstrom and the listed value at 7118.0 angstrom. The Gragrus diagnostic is 7106.0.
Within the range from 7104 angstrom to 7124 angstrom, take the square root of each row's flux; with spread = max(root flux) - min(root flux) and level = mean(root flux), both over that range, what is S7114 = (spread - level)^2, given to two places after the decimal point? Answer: 3.59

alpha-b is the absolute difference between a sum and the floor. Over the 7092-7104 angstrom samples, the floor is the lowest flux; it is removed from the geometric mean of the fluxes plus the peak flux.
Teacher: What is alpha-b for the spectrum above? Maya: 4.19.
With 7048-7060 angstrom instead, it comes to 4.71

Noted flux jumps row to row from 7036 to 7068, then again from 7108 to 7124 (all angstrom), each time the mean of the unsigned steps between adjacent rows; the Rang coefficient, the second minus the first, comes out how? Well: -0.20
